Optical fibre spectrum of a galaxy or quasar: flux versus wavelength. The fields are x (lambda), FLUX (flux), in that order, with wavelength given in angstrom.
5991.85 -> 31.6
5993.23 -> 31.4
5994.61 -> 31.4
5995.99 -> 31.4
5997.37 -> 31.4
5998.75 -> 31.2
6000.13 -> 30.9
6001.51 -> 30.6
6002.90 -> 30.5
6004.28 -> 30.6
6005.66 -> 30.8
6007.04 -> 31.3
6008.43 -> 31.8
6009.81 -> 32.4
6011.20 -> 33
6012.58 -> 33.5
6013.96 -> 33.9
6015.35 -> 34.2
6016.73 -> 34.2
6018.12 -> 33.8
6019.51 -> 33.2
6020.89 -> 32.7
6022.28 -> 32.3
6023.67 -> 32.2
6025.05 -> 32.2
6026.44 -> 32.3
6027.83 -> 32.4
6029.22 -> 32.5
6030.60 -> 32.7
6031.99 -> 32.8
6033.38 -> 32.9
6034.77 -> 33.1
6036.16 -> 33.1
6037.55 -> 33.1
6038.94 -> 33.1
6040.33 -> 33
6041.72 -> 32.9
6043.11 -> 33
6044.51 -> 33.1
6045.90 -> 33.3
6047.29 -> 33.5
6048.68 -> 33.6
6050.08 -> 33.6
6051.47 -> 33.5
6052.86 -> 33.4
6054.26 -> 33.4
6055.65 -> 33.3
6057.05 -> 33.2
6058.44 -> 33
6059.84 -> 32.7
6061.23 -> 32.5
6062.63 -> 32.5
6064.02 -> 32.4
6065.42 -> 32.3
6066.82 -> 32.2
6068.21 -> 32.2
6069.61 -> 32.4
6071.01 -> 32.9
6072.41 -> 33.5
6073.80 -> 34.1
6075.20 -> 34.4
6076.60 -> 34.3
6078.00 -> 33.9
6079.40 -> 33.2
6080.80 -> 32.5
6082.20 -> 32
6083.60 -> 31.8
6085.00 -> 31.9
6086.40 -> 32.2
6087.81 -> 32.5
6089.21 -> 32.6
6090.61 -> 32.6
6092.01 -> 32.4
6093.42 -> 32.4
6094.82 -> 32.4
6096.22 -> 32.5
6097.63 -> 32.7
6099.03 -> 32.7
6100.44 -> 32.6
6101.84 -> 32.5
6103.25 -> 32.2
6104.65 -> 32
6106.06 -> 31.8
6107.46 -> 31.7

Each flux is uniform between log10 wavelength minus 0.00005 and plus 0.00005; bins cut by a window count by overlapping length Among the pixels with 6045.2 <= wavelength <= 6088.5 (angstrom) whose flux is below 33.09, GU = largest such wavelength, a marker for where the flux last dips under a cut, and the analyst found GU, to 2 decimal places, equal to 6087.81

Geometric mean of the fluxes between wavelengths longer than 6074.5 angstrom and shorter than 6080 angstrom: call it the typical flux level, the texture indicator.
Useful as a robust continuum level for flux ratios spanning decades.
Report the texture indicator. 33.9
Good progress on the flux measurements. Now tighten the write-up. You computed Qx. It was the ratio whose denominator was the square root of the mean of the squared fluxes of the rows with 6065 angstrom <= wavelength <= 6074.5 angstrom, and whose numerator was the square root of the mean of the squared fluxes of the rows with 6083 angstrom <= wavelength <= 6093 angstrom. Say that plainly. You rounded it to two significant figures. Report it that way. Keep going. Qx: 0.98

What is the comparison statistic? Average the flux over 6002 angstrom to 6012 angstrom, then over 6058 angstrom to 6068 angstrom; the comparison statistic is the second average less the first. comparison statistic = 1.0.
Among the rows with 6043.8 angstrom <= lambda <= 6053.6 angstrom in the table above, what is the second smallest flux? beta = 33.3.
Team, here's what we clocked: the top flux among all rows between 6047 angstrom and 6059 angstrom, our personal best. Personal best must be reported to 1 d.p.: 33.6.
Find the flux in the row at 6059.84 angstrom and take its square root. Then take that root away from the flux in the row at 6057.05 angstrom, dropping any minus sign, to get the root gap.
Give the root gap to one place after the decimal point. 27.5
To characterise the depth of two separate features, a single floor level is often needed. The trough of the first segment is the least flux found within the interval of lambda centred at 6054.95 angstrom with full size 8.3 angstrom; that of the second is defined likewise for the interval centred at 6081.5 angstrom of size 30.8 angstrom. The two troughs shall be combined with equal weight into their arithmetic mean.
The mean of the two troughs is 32.4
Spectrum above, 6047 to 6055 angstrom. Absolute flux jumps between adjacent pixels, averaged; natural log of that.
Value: -2.81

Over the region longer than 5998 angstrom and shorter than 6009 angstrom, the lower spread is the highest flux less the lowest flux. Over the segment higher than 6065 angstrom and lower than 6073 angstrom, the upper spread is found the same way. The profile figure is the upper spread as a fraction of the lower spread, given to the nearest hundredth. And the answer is 1.00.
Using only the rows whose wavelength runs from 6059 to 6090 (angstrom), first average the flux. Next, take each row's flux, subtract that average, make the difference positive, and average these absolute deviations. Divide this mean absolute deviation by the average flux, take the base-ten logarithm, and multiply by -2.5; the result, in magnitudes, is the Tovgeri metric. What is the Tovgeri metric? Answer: 4.3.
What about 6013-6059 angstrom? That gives 4.8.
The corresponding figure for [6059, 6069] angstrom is 5.9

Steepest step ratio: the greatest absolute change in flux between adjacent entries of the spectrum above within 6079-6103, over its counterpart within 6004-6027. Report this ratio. 1.2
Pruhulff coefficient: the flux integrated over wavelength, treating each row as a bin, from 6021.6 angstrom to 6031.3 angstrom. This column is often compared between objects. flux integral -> 314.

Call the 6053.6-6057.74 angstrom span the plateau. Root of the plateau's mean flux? 5.77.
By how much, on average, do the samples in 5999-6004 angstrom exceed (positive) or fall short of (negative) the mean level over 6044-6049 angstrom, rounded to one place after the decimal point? -2.7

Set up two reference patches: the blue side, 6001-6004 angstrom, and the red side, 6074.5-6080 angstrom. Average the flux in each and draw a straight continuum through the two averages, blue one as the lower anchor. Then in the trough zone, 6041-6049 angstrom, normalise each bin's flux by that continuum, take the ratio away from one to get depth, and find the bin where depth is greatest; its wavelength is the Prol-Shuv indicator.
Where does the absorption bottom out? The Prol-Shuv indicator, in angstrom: 6041.72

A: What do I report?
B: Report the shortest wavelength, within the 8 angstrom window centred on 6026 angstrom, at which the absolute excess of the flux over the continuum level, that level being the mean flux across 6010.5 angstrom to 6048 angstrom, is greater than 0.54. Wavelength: 6022.28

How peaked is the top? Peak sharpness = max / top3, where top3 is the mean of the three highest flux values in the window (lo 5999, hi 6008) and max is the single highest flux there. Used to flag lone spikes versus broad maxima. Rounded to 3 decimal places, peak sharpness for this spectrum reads 1.010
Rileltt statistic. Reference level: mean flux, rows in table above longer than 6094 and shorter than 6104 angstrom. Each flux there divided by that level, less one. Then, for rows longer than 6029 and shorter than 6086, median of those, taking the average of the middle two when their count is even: 0.015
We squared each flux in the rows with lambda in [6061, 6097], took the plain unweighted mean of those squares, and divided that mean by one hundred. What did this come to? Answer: 10.71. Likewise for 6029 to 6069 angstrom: 10.87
